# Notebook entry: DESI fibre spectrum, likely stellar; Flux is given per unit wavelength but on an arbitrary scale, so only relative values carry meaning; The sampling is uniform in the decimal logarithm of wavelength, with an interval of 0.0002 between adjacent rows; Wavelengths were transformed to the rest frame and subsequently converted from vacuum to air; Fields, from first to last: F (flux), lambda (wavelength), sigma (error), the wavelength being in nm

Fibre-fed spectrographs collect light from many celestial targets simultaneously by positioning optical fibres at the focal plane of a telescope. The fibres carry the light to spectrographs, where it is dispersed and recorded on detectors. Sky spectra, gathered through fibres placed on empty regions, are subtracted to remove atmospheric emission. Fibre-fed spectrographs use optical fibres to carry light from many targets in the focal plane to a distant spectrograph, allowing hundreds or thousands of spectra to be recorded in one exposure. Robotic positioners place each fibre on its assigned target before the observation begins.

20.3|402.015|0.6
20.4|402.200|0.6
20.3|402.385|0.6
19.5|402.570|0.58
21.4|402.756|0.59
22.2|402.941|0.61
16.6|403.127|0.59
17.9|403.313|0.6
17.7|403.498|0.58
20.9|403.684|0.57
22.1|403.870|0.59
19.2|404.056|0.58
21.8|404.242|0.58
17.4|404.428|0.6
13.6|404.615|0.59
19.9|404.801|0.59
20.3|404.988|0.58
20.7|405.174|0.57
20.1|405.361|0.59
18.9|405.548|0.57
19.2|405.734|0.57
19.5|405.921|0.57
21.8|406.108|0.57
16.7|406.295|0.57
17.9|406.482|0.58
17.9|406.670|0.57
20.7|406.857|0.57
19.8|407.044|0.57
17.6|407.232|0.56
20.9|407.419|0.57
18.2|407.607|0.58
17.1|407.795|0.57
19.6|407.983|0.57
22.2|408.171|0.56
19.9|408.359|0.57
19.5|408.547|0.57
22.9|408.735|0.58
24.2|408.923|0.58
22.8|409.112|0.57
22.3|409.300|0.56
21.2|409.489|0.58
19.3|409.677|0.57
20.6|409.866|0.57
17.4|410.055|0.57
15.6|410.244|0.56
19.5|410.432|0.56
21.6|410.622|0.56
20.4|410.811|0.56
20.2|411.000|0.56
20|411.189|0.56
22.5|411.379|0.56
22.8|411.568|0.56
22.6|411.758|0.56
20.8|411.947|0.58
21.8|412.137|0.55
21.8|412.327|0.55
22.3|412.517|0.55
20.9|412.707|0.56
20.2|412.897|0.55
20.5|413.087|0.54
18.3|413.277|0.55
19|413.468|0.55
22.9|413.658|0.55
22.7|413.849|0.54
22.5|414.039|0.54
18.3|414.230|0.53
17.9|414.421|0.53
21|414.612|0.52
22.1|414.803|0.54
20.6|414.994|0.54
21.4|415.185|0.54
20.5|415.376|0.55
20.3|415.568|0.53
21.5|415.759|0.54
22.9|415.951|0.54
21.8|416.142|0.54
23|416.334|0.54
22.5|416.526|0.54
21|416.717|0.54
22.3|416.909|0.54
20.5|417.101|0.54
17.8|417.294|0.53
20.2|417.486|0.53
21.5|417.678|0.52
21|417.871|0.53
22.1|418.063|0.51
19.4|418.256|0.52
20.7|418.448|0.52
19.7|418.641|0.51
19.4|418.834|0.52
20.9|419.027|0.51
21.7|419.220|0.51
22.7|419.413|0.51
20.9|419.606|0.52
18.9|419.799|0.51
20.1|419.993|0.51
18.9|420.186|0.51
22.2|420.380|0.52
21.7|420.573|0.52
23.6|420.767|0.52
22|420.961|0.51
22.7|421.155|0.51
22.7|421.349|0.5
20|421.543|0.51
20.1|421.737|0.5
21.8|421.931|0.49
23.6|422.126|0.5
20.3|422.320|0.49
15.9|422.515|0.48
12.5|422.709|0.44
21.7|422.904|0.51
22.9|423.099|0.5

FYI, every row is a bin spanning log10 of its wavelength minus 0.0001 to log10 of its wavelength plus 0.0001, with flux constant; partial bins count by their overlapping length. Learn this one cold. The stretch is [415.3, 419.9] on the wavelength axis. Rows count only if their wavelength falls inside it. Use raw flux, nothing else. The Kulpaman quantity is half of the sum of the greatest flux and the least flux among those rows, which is 20.4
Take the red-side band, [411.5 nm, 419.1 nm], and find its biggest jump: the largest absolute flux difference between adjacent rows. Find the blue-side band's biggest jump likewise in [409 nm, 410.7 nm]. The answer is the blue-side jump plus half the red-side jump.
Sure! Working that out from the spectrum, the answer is 6.0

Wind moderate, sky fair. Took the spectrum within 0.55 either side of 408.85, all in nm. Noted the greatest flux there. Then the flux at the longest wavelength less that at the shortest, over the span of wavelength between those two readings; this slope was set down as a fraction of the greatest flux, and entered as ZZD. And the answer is 0.11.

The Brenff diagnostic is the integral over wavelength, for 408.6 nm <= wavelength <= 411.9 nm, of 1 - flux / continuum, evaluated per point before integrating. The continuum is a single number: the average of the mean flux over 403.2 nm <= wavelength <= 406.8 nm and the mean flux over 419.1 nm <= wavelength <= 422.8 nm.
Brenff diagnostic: -0.169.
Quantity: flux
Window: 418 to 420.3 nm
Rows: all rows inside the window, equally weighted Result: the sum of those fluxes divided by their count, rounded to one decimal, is 20.4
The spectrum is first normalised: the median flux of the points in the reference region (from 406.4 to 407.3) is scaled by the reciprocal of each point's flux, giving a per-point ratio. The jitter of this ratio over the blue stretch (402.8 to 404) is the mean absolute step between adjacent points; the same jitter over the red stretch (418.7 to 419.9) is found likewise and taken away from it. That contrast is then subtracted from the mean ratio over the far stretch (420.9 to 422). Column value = 0.78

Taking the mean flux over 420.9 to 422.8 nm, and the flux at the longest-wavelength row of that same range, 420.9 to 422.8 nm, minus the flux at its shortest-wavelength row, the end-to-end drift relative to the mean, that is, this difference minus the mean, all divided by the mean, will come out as -1.47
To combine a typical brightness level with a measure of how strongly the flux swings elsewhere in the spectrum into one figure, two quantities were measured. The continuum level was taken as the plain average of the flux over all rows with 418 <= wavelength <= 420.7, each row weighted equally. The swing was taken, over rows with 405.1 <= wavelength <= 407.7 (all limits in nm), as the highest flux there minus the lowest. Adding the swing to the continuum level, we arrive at 25.8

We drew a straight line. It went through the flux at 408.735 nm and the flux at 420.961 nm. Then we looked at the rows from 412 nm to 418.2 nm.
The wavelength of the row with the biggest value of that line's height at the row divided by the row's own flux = 414.421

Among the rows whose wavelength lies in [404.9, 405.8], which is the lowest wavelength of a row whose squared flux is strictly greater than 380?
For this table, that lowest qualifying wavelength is 404.988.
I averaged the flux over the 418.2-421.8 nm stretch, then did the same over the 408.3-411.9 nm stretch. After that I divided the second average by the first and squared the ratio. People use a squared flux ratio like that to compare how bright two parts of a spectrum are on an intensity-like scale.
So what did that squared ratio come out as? 0.98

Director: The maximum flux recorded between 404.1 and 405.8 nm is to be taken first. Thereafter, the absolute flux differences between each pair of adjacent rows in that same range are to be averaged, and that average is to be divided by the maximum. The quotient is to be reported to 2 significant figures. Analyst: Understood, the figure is 0.10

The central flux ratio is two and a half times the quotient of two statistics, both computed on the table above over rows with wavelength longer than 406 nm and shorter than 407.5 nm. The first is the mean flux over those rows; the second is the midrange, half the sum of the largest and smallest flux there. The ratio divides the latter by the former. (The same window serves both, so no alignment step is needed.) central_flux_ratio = 2.51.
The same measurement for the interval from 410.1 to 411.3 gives 2.38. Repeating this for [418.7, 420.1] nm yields 2.52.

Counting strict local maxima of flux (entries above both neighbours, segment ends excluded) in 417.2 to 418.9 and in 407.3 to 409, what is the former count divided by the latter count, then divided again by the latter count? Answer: 3.00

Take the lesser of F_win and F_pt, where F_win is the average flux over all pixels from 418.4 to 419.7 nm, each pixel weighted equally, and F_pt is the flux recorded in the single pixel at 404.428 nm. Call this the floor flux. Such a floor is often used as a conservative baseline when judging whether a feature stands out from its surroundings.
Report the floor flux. 17.4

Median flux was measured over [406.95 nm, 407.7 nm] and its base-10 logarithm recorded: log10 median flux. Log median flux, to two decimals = 1.28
